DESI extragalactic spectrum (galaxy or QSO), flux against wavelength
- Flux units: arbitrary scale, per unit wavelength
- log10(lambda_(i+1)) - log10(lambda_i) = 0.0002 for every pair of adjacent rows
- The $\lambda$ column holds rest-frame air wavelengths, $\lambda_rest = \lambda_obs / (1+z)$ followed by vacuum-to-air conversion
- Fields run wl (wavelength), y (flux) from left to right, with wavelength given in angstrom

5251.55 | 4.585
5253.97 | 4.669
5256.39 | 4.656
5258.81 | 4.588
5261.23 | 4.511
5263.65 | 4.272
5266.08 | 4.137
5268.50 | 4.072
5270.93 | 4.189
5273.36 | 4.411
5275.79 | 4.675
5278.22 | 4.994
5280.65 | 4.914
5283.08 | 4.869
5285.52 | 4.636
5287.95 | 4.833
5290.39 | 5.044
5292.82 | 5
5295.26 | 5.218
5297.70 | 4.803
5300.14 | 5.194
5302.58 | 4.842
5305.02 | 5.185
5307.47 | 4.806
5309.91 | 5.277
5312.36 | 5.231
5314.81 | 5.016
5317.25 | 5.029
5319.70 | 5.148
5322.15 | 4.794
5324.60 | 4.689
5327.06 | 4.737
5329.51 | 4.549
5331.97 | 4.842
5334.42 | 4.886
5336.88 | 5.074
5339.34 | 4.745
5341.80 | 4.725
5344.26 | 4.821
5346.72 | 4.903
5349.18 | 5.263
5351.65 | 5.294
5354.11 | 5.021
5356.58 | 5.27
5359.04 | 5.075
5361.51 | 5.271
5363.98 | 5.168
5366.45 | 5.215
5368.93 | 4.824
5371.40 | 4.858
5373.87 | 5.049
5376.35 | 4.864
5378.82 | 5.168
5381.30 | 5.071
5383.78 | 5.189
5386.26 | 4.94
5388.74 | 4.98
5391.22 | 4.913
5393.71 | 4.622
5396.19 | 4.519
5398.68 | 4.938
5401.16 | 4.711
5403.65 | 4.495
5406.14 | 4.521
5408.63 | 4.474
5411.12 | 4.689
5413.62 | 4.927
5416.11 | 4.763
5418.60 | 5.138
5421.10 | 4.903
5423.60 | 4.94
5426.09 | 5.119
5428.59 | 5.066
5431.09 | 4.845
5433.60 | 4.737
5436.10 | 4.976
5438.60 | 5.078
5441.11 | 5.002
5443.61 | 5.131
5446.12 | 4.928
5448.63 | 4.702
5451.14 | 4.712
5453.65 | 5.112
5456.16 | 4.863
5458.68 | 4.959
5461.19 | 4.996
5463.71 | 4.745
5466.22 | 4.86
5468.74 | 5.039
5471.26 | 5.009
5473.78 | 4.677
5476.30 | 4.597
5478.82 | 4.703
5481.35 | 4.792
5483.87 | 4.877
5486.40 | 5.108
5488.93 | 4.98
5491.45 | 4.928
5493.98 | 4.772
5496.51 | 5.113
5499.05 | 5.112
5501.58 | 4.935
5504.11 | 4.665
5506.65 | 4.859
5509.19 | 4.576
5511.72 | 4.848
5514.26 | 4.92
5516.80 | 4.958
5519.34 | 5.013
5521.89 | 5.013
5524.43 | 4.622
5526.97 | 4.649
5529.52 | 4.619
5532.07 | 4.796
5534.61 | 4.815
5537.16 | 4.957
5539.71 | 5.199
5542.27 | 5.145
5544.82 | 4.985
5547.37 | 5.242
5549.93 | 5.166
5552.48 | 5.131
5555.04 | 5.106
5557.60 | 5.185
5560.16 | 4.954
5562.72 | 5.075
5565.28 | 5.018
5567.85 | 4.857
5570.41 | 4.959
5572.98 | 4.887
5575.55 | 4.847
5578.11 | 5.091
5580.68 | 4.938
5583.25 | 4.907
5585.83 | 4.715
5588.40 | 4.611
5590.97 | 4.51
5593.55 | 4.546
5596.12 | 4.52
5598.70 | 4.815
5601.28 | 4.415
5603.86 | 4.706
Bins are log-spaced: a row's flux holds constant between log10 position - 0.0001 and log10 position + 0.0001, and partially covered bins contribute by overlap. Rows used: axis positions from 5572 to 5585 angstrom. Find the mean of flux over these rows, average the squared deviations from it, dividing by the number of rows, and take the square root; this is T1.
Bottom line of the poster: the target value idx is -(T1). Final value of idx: -0.08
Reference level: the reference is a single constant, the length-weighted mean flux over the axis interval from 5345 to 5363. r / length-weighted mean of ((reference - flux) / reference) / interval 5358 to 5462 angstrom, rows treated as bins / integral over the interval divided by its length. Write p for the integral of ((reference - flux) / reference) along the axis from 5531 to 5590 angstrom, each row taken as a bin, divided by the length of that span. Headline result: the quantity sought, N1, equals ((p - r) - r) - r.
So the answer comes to -0.104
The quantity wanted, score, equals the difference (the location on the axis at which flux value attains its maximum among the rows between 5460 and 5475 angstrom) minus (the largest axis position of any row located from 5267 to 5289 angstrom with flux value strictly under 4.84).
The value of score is 180.8 angstrom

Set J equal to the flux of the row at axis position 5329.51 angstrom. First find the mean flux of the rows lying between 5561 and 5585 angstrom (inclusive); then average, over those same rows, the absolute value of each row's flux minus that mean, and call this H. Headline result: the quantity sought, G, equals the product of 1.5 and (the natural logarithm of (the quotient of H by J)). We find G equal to -6.19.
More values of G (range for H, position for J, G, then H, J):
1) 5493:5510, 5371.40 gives -5.08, 0.16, 4.858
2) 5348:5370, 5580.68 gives -5.56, 0.12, 4.938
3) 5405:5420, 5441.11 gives -4.90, 0.19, 5.002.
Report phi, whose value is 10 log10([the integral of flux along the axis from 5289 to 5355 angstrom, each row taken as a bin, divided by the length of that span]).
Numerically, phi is 6.96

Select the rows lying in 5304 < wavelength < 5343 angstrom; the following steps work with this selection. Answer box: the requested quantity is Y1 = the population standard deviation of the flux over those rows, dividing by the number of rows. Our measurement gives 0.212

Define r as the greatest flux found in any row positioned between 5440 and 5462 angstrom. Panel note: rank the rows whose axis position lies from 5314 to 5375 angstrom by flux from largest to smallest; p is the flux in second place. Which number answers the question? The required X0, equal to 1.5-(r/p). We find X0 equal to 0.527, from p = 5.271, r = 5.131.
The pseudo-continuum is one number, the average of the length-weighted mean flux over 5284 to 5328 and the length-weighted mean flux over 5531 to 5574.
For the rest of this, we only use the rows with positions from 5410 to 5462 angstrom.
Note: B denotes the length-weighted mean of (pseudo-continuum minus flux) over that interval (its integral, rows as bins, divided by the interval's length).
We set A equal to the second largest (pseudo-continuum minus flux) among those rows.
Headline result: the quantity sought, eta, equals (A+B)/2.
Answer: 0.184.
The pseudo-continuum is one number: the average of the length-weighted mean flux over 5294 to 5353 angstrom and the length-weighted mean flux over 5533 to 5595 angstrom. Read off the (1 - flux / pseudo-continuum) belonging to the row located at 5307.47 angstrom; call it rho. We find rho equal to 0.03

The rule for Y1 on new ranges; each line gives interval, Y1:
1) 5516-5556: 0.201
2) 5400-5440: 0.213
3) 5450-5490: 0.155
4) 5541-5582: 0.119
